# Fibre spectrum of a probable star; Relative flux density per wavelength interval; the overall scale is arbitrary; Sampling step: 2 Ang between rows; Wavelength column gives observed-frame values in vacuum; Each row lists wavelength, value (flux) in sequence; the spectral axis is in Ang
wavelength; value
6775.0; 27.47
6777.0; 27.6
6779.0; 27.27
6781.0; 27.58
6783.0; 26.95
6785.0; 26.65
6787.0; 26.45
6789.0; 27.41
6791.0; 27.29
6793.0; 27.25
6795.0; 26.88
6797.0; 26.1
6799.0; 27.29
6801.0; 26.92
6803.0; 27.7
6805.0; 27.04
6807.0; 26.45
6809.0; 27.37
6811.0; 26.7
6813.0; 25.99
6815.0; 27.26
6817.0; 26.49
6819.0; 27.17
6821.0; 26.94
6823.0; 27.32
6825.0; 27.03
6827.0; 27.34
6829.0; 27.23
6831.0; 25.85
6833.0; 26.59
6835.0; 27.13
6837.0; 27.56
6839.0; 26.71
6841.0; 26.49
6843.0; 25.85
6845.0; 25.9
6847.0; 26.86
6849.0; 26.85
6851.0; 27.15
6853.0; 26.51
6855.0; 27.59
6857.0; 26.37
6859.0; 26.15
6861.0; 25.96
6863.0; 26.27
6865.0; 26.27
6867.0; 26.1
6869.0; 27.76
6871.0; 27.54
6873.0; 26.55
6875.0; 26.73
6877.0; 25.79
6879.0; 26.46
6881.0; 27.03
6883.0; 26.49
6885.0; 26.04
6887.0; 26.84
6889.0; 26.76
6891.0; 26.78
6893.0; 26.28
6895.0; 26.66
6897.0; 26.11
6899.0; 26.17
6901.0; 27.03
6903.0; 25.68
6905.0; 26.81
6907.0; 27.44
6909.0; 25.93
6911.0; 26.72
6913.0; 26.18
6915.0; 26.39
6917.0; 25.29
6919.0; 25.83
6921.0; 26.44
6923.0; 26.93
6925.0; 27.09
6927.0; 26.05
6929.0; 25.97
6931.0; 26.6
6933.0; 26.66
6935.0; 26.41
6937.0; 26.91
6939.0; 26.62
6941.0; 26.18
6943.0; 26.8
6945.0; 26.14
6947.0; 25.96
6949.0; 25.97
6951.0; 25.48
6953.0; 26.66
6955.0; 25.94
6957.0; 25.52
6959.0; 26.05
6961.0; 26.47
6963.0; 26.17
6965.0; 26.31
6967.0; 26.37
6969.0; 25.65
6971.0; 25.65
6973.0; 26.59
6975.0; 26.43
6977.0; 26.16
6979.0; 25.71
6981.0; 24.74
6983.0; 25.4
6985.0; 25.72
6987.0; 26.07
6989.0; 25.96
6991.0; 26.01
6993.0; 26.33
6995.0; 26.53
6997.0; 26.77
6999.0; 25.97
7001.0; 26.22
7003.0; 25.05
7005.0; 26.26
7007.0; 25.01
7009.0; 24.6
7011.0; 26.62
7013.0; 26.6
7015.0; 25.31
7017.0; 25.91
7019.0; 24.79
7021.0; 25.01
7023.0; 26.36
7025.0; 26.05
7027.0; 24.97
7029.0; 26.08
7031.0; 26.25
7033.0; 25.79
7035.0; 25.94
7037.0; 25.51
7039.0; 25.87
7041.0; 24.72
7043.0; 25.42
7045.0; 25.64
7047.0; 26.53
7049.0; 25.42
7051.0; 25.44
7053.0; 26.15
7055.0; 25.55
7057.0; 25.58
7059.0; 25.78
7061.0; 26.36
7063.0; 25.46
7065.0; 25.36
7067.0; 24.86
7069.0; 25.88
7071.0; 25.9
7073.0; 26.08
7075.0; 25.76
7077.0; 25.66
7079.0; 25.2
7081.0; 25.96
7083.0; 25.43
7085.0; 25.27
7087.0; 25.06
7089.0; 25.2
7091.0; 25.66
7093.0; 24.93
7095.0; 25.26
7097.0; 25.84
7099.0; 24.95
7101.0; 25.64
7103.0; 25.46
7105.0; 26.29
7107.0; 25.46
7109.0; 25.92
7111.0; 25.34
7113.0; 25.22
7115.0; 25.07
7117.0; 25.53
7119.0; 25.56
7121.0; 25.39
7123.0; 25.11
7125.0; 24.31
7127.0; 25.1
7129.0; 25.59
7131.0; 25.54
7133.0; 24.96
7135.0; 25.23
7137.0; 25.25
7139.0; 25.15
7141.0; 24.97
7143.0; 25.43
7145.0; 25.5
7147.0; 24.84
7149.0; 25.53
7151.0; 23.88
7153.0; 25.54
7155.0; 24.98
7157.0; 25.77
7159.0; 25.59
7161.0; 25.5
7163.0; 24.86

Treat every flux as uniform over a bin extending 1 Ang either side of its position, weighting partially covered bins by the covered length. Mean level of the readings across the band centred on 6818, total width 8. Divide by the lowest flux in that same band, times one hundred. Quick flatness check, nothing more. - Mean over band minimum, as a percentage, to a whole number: 102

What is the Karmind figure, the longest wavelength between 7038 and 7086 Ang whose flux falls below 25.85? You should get 7085.0 Ang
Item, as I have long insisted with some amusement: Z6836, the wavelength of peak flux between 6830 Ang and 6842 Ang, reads 6837.0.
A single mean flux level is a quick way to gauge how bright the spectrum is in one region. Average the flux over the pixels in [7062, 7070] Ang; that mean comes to 25.4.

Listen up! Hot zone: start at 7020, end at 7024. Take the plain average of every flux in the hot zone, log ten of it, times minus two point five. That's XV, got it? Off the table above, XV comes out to -3.524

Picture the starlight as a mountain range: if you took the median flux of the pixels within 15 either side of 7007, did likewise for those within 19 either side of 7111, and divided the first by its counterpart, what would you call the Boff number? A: 1.02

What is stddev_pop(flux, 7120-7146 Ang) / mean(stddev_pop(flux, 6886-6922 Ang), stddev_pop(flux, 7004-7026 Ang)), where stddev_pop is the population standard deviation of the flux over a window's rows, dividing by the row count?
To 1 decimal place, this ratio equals 0.5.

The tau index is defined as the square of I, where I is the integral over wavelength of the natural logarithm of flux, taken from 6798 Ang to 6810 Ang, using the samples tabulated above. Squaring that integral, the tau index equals 1569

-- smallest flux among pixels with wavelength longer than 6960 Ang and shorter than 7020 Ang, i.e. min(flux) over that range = 24.6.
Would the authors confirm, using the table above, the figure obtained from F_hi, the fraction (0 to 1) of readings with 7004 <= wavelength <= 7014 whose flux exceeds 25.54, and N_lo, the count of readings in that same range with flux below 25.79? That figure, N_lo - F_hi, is 1.4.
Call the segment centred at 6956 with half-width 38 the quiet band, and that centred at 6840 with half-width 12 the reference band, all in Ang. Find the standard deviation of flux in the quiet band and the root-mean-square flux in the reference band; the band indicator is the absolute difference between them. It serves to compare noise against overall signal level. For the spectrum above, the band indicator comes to 26.2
